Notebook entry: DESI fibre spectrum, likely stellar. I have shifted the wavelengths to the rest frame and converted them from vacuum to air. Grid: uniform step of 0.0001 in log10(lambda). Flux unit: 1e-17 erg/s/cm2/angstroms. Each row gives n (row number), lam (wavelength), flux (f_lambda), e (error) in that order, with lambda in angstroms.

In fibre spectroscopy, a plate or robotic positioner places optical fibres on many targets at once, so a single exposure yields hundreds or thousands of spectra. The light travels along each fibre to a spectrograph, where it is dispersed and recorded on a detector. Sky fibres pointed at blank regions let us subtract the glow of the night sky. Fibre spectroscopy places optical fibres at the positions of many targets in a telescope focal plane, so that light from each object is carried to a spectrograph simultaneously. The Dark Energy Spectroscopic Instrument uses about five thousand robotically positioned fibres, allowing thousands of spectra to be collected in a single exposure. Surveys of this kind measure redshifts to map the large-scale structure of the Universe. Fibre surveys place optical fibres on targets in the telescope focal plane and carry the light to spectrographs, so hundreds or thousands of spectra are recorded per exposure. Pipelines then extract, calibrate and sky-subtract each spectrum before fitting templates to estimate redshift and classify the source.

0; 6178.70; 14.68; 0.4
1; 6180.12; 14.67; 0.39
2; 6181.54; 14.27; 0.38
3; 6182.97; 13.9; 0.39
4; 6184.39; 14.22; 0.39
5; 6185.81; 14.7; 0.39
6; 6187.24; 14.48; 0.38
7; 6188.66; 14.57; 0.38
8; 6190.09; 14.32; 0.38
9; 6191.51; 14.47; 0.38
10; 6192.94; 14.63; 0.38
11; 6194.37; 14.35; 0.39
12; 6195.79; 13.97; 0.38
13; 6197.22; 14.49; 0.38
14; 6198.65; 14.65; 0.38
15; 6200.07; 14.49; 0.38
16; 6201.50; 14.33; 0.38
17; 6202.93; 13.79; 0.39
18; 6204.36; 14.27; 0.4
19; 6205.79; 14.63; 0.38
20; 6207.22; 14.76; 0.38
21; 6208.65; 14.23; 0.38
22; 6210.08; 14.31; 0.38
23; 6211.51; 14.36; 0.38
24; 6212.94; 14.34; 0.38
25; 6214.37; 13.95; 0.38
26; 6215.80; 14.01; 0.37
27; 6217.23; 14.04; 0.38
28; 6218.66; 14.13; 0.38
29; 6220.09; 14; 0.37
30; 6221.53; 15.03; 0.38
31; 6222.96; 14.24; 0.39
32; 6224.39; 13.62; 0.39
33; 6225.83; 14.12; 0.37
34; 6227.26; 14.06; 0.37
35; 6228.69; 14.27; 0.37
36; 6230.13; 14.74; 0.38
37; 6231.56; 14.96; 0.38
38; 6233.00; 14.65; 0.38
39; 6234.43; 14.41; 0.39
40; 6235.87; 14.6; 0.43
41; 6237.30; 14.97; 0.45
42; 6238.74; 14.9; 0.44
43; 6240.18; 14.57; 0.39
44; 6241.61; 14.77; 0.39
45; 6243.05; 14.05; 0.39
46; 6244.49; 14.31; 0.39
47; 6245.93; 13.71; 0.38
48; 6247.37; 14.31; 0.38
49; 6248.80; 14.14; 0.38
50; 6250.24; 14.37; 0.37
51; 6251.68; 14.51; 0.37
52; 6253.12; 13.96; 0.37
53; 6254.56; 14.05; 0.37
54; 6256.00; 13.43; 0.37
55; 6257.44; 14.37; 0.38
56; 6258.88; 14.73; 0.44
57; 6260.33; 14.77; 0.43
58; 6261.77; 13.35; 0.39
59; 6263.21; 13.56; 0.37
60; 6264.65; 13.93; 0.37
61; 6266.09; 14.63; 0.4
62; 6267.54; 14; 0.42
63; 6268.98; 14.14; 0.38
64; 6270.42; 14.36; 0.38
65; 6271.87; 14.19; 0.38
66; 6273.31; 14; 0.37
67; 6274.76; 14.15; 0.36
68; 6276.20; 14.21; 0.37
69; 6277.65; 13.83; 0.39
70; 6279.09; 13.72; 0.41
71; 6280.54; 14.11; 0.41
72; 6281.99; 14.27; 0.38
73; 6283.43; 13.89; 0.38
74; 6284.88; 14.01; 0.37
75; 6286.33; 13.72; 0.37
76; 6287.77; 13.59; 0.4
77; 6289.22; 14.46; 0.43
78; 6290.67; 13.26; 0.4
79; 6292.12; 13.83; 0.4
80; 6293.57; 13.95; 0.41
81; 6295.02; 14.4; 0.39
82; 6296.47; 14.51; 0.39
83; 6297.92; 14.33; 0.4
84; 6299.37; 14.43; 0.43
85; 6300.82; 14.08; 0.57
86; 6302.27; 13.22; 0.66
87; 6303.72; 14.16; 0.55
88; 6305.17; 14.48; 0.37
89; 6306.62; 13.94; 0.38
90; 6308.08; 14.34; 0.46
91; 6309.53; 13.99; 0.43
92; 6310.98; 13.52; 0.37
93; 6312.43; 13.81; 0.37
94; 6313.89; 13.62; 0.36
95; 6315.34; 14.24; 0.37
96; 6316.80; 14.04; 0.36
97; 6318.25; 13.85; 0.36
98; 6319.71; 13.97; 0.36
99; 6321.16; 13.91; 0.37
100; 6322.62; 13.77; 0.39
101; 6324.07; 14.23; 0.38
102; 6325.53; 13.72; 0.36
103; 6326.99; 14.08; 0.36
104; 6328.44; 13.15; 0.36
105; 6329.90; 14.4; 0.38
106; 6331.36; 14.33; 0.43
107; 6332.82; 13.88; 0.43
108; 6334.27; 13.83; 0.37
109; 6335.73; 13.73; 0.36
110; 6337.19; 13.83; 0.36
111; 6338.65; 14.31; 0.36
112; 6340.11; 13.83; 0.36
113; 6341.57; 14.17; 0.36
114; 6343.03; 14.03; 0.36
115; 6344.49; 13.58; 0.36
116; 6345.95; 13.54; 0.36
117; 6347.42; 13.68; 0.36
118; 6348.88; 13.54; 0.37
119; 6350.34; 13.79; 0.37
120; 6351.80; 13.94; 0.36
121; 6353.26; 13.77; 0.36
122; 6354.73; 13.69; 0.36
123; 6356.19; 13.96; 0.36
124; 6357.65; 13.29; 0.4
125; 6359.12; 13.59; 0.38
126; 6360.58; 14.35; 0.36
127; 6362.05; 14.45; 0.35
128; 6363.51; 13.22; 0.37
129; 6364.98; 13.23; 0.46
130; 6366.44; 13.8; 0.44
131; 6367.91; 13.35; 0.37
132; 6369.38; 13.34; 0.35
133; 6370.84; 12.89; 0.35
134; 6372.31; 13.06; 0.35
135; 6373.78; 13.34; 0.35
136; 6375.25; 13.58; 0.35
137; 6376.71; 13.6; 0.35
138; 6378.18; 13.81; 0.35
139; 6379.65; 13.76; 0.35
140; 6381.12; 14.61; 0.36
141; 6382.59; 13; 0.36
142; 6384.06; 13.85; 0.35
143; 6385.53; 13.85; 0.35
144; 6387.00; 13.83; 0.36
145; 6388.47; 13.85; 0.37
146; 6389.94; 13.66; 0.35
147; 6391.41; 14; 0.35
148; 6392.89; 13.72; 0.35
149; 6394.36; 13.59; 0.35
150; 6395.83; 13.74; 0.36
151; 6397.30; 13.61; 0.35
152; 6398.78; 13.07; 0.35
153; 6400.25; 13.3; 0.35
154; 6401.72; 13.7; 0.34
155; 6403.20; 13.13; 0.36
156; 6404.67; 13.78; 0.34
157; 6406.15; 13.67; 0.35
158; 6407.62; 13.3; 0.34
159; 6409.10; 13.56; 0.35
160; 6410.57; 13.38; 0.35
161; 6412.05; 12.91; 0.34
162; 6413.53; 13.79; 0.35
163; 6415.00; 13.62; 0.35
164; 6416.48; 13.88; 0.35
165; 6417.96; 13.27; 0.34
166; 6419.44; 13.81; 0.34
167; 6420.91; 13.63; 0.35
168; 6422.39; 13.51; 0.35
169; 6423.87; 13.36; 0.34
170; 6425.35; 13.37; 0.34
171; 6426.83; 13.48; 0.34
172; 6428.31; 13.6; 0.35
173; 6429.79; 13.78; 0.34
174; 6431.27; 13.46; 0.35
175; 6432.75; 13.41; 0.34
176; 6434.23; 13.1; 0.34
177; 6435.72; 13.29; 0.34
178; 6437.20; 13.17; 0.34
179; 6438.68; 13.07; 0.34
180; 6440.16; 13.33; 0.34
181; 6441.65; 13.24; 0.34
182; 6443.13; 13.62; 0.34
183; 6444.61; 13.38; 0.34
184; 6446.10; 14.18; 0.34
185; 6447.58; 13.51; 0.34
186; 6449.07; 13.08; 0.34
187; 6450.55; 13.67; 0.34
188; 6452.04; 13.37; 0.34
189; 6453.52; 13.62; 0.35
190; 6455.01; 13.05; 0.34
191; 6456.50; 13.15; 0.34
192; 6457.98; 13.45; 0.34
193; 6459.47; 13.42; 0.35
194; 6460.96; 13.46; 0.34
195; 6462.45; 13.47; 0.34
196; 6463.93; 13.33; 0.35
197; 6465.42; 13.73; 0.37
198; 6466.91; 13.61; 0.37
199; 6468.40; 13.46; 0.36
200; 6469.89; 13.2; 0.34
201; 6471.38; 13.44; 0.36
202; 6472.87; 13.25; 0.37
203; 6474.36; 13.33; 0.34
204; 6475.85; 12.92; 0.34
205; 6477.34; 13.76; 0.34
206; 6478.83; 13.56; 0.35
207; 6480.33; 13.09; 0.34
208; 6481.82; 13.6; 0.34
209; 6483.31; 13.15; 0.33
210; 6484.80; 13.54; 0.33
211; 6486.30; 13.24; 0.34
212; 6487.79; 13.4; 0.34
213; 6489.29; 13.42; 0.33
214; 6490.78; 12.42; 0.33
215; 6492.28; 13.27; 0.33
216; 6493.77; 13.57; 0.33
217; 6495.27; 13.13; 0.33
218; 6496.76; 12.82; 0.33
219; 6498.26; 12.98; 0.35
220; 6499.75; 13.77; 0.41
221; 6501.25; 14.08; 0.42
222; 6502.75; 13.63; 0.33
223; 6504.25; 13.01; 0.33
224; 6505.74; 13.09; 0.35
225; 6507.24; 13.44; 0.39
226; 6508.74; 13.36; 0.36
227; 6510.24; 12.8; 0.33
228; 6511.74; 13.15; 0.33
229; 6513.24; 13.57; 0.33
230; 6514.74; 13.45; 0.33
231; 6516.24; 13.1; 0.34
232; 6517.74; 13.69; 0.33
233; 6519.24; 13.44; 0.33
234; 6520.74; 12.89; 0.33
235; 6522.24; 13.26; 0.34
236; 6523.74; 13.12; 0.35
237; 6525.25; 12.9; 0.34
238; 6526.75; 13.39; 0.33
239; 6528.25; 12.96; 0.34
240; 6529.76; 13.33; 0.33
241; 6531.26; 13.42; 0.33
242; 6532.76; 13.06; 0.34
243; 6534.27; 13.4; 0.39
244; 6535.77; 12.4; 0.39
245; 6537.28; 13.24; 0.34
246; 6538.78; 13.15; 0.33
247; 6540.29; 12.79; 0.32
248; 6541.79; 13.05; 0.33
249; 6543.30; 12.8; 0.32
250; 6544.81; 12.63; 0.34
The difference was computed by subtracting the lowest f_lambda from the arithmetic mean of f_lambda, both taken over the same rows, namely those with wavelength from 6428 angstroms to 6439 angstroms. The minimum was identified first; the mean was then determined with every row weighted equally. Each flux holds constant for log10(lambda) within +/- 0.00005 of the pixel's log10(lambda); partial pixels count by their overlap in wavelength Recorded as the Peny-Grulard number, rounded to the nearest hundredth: 0.29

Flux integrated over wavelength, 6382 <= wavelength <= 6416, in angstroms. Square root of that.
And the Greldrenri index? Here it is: 21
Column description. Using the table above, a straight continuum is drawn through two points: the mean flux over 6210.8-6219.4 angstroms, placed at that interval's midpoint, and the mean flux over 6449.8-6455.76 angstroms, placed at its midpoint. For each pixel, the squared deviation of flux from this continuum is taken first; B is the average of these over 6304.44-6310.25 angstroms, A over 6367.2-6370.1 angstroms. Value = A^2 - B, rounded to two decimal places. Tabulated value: -0.14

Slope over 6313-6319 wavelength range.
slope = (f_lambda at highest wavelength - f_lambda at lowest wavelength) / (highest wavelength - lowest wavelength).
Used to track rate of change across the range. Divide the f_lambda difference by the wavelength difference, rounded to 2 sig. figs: 0.053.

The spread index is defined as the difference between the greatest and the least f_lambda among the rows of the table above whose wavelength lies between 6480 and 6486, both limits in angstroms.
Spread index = 0.51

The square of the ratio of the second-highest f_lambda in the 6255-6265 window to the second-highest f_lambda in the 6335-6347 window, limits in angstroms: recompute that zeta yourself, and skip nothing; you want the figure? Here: 1.08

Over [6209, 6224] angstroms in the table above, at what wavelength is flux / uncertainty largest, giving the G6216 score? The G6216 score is 6221.53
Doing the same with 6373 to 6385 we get 6381.12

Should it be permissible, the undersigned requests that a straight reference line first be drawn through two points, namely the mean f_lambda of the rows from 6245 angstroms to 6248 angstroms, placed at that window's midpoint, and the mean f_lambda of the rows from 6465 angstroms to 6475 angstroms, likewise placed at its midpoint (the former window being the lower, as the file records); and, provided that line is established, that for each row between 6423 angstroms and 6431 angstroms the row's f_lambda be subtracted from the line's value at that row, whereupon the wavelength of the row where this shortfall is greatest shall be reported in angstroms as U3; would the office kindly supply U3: 6423.87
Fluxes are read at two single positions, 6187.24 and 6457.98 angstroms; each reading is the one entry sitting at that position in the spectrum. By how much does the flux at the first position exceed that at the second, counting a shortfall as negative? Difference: 1.0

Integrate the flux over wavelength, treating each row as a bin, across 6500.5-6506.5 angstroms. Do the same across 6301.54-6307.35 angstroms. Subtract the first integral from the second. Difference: 0.4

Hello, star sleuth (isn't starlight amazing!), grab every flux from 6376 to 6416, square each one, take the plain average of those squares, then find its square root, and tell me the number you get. 13.6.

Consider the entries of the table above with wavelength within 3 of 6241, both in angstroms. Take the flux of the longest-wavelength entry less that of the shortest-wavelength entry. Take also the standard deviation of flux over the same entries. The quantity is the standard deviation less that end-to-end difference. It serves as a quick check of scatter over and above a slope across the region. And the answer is 1.2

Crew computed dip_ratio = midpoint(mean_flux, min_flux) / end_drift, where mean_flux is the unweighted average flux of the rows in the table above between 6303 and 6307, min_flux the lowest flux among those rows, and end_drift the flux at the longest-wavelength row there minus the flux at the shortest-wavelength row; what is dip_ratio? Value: -64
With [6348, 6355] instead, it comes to 91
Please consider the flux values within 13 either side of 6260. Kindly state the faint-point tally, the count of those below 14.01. 6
